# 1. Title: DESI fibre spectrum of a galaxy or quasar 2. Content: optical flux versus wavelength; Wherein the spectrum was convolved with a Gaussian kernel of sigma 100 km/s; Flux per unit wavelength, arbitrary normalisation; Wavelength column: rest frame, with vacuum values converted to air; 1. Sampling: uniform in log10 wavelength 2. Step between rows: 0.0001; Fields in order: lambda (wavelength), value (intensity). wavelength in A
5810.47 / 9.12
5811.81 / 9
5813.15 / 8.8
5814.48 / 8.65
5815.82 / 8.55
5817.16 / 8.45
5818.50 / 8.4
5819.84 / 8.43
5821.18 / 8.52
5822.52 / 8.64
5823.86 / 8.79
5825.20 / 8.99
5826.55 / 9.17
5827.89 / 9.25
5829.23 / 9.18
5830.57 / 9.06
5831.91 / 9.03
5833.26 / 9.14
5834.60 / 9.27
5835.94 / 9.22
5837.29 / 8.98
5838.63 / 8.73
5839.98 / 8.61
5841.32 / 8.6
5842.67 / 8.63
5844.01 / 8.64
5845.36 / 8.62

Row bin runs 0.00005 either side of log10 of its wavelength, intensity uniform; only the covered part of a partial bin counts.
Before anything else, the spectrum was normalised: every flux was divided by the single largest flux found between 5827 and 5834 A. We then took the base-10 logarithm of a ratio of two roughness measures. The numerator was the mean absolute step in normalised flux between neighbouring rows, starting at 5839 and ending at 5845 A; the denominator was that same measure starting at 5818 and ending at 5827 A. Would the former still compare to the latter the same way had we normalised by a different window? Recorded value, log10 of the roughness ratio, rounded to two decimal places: -0.89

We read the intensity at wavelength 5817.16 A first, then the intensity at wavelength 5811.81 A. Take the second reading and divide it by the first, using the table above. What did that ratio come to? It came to 1.07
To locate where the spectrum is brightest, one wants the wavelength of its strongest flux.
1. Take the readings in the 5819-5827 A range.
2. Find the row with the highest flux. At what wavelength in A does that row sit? 5826.55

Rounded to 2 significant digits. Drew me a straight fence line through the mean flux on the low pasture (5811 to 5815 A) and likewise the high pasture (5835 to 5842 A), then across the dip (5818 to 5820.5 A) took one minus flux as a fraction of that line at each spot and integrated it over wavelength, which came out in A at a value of 0.12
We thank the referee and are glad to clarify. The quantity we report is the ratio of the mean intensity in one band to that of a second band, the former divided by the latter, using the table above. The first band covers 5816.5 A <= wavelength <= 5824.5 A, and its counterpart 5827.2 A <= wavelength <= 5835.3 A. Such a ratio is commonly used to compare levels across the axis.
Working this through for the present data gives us 0.93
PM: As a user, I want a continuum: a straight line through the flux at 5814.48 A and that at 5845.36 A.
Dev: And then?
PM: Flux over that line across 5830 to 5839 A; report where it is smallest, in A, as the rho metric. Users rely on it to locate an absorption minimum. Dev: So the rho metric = 5838.63 A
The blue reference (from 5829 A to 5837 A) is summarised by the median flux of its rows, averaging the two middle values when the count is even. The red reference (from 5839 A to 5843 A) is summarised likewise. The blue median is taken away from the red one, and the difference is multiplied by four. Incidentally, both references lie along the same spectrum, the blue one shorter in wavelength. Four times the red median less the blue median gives -2.2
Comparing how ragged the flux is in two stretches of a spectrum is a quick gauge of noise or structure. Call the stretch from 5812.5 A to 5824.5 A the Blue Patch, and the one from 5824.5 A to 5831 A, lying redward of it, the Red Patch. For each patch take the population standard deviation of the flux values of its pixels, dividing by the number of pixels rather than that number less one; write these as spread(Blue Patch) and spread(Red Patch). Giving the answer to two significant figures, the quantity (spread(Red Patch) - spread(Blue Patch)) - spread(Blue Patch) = -0.19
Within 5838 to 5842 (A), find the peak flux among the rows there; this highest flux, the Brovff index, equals 8.73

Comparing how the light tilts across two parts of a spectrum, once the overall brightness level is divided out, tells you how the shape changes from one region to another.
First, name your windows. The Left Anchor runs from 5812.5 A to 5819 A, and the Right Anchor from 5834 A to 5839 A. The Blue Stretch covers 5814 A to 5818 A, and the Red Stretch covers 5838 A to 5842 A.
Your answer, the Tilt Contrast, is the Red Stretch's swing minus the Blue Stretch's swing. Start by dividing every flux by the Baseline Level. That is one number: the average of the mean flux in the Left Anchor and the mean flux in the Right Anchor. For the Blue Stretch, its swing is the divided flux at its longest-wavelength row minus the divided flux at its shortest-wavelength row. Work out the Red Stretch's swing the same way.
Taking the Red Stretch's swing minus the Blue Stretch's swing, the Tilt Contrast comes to 0.01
